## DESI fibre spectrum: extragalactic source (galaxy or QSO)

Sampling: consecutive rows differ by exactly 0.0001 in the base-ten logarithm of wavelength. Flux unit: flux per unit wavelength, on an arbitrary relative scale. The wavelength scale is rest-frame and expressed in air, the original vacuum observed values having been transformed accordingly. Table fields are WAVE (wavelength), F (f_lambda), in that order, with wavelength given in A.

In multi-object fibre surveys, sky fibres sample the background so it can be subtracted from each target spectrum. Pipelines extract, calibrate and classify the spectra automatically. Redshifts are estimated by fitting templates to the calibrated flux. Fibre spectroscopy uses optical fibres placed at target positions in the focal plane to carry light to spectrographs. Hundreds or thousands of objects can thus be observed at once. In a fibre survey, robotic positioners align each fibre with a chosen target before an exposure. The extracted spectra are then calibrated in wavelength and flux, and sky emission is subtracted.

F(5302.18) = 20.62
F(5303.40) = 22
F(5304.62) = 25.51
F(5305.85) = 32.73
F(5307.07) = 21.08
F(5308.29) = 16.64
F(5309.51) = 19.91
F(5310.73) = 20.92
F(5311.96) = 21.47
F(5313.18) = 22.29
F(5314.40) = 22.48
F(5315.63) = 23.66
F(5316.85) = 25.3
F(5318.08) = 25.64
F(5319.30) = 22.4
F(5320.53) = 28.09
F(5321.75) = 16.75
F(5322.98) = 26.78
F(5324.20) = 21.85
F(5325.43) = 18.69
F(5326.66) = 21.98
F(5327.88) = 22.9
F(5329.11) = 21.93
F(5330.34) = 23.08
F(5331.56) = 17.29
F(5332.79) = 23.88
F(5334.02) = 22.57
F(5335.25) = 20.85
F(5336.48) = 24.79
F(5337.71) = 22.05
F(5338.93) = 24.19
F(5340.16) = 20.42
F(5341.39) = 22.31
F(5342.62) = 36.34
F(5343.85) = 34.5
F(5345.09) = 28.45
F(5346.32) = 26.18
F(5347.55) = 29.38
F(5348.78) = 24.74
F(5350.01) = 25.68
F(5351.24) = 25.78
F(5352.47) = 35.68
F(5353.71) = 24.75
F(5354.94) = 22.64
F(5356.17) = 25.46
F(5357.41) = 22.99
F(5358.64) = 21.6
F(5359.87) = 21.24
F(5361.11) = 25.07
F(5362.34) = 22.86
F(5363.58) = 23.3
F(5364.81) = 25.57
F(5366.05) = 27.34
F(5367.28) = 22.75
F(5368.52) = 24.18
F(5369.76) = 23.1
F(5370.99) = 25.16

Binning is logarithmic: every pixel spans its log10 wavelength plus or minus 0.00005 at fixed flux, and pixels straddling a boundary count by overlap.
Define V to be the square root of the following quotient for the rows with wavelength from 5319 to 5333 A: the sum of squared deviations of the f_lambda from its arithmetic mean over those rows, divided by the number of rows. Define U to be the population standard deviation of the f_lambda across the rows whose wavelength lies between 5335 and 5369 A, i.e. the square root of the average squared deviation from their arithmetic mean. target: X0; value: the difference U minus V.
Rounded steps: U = 4.1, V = 3.2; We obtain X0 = 0.9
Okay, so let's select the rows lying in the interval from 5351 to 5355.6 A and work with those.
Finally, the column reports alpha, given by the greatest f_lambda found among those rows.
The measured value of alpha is 35.68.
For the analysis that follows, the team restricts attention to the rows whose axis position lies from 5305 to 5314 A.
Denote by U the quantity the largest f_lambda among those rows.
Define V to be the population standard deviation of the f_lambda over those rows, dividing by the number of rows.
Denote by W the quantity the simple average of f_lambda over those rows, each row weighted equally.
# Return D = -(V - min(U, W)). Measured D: 17.5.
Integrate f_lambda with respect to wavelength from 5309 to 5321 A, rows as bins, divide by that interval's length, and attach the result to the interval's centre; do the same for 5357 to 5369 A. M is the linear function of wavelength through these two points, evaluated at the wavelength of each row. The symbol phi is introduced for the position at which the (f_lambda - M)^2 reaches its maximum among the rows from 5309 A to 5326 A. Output 5321.75 A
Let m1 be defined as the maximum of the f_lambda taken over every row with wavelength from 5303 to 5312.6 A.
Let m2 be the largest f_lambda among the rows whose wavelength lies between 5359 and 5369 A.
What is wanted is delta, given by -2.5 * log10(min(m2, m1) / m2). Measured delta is 0.00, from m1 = 32.73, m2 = 27.34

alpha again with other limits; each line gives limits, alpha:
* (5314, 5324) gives 28.09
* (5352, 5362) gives 35.68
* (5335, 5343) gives 36.34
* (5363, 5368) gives 27.34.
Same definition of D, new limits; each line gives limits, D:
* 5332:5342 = 21.2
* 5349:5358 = 22.1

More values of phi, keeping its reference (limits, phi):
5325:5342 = 5331.56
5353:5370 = 5366.05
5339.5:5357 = 5342.62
